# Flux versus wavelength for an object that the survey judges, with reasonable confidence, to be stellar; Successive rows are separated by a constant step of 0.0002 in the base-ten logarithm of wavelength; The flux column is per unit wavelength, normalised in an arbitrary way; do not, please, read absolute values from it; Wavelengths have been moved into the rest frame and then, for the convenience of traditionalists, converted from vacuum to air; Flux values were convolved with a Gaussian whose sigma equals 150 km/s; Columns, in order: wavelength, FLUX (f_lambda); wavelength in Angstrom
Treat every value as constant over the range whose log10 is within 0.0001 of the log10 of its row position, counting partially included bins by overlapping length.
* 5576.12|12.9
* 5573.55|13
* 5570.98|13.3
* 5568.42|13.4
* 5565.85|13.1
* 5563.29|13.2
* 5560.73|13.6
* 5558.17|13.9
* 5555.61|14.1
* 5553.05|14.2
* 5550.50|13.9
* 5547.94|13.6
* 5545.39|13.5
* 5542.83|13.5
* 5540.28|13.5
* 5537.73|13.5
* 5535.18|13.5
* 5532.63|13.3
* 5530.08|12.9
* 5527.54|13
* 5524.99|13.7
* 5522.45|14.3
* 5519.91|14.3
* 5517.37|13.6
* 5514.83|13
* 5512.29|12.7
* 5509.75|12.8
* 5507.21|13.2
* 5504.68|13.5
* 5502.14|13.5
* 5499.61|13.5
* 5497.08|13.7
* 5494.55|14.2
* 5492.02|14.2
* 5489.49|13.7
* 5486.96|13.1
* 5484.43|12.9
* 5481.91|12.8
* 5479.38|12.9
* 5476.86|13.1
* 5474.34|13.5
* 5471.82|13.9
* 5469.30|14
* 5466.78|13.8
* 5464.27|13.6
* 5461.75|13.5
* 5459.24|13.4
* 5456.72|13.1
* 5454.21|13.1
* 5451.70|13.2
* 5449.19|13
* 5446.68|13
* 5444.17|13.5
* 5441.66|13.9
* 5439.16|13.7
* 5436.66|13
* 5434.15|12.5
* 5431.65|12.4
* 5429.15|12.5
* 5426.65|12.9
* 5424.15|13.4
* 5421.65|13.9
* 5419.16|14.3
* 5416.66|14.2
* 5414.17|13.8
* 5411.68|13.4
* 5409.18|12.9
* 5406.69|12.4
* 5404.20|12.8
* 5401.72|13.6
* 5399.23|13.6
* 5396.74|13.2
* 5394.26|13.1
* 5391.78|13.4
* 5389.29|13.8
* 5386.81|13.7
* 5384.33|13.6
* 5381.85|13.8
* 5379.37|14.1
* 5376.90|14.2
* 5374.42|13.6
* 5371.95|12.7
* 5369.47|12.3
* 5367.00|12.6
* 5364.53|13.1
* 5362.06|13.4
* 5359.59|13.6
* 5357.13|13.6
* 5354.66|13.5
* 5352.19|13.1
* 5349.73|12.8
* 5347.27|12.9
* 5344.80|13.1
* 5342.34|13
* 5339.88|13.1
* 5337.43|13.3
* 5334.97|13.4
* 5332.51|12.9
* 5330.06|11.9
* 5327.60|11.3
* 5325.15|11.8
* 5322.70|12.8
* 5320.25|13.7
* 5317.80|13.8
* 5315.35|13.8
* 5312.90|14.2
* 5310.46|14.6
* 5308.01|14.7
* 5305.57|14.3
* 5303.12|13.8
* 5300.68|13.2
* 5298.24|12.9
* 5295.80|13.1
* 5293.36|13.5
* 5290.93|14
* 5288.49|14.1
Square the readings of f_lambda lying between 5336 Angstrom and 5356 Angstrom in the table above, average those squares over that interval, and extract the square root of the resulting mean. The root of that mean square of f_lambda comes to 13.10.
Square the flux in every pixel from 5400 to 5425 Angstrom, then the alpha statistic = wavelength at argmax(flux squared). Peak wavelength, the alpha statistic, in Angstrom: 5419.16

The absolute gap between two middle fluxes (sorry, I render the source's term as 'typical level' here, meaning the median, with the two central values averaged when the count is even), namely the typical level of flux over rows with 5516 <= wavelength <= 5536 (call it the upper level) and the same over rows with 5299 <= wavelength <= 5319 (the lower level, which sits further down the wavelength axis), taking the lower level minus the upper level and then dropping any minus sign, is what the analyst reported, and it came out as 0.45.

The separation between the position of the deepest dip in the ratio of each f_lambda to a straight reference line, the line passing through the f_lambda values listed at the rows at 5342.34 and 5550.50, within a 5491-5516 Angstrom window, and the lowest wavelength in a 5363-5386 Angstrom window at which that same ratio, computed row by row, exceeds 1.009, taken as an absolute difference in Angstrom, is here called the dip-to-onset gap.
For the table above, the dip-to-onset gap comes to 137.9 Angstrom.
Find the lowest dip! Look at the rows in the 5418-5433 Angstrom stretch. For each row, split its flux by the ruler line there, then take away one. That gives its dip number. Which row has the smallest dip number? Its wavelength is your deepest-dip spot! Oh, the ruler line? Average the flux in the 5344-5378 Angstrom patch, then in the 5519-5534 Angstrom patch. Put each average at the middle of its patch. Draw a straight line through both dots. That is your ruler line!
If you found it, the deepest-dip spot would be 5431.65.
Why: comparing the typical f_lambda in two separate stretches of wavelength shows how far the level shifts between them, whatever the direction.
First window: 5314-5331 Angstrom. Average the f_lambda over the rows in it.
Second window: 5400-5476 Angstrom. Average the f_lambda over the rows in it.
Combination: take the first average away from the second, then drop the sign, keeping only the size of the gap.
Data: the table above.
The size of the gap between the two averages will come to 0.6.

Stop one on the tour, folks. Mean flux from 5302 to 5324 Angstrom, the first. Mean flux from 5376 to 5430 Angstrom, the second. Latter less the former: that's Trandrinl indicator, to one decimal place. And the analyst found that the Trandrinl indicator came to -0.5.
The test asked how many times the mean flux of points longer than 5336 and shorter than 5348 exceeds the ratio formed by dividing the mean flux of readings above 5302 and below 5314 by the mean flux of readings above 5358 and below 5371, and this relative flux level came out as 11.9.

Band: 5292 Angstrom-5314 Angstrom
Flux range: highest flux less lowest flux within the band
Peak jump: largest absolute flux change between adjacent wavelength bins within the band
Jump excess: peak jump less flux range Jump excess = -1.2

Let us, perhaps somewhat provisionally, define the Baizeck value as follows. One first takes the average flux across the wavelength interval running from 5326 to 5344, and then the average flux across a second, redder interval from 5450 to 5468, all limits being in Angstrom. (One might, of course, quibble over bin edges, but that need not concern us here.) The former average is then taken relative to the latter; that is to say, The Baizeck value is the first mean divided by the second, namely 0.95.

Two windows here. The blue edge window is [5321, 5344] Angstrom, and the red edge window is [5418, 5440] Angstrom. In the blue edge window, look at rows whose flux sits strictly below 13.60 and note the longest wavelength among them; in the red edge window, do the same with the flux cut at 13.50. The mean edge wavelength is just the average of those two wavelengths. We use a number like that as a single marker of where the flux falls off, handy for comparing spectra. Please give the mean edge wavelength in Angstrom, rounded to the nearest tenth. 5389.5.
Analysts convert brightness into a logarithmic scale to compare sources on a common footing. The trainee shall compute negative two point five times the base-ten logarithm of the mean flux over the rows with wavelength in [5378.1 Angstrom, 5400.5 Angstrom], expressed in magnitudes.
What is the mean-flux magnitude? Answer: -2.83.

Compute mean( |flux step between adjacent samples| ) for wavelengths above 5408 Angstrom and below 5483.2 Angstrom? 0.28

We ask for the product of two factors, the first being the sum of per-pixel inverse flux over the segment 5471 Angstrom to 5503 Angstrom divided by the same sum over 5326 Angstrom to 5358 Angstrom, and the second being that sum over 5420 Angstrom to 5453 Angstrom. 0.949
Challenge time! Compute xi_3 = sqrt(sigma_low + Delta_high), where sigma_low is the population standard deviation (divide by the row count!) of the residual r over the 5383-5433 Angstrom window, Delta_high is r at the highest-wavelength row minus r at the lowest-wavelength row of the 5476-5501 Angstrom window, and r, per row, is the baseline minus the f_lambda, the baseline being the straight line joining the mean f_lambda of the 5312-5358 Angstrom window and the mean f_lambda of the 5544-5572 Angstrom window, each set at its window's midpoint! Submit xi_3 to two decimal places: 0.46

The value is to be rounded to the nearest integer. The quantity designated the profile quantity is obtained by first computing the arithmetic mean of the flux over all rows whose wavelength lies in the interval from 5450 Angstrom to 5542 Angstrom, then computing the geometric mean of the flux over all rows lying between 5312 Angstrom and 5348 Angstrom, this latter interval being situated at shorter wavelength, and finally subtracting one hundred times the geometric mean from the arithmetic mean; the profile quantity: -1284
